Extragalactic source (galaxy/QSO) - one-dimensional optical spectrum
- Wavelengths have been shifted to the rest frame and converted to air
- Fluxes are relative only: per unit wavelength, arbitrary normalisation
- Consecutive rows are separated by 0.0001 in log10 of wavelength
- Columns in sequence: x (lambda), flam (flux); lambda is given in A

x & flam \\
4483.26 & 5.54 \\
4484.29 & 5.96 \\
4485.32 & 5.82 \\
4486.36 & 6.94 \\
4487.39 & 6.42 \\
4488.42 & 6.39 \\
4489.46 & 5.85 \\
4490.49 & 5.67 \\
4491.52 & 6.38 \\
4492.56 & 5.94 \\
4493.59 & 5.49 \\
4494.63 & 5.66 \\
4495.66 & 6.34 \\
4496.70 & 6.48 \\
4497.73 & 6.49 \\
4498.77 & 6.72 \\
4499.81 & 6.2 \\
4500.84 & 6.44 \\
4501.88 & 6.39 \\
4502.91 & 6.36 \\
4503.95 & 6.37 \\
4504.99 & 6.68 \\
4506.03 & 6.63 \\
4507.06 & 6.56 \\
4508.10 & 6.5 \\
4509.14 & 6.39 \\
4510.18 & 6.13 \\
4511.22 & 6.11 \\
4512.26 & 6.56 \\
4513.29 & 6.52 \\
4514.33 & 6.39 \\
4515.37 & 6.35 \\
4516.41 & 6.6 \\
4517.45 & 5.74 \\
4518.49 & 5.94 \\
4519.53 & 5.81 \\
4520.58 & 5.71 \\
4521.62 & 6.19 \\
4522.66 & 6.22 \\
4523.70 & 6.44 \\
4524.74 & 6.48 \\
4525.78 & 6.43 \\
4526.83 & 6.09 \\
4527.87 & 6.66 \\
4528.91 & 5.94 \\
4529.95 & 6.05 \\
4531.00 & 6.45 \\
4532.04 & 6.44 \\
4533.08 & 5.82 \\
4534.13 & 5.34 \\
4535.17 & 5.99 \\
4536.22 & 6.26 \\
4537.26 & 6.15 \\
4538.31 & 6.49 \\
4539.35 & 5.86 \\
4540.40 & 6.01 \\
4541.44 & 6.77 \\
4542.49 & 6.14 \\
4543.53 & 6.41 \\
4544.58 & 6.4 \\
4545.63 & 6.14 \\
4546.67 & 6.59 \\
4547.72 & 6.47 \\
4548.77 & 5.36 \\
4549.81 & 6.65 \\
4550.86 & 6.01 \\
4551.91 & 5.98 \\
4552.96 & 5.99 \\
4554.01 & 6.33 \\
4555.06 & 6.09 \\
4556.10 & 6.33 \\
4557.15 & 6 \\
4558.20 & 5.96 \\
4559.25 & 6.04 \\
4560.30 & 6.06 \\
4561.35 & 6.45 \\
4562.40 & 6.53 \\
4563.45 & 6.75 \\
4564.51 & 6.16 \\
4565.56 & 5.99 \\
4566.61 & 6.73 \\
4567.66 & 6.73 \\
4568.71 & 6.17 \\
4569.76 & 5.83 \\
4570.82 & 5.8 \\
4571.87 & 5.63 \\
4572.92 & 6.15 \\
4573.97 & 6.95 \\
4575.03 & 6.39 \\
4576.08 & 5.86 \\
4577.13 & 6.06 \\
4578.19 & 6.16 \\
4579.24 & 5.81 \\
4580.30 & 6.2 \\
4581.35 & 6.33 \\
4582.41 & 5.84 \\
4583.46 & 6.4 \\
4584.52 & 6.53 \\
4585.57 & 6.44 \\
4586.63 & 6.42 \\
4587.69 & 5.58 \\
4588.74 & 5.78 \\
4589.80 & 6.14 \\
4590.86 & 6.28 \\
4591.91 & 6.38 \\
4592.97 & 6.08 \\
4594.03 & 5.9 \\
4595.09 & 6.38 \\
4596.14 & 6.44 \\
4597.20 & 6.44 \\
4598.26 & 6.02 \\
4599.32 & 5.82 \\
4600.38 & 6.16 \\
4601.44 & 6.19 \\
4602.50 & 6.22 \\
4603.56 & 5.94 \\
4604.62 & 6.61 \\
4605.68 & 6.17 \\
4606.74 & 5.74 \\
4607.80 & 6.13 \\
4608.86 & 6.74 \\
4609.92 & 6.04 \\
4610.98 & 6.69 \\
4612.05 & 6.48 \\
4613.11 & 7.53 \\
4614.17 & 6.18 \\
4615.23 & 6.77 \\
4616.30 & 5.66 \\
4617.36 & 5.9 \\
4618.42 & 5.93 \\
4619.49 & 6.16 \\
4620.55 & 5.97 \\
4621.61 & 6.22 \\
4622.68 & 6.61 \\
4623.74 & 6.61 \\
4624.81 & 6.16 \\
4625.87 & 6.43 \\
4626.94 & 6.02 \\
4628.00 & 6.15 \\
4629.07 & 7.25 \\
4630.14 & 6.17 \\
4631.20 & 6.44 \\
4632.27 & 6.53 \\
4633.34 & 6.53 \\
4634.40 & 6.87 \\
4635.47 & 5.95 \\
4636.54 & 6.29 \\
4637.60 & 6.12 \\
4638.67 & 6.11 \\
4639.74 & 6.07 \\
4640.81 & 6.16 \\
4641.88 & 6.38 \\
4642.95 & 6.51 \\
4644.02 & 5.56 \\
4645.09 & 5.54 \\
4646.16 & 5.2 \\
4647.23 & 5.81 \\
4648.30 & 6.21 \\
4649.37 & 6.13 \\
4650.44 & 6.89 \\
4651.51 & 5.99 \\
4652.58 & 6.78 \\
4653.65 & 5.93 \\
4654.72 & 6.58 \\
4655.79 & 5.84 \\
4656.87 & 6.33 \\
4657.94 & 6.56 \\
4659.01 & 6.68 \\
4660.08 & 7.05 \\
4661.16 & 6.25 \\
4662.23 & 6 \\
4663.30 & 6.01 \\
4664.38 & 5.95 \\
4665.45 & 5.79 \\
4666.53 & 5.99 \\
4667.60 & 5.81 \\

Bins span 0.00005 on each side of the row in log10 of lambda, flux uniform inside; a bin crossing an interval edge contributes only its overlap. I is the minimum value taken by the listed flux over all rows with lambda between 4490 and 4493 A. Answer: 5.67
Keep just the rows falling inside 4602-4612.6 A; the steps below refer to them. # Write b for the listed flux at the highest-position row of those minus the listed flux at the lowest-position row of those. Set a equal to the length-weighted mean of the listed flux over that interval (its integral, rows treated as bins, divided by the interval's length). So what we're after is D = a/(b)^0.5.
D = 12.3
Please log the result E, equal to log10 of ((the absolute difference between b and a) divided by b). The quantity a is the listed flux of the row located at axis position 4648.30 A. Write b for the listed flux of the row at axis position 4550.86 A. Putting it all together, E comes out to -1.48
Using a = 6.21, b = 6.01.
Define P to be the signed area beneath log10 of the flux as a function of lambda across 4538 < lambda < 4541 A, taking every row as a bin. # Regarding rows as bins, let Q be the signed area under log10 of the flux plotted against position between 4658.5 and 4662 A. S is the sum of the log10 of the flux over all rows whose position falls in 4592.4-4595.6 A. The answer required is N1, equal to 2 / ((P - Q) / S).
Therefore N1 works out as -9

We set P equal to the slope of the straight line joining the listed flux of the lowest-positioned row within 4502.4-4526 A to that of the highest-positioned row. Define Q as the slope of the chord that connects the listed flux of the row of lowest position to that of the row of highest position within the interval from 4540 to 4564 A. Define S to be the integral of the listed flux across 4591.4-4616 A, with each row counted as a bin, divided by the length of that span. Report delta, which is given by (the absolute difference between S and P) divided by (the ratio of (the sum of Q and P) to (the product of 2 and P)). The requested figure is 1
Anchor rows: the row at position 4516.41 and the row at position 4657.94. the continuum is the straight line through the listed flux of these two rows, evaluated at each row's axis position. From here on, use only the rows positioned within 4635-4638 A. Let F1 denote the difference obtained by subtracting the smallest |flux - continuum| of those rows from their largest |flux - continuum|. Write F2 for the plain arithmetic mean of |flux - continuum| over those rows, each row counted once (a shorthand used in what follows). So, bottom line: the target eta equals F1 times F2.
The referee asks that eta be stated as 0.15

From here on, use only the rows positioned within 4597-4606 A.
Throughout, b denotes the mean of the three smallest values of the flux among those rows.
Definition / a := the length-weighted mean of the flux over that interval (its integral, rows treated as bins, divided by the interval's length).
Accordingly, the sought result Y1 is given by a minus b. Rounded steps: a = 6.16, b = 5.93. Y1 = 0.24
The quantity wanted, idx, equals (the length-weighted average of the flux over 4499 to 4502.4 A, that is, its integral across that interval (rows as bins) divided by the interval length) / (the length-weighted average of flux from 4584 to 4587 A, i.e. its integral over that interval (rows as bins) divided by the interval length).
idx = 0.987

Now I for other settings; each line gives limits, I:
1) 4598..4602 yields 5.82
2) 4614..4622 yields 5.66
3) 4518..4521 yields 5.71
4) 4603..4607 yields 5.74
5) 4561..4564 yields 6.45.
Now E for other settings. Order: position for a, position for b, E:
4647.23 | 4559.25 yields -1.42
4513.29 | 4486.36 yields -1.22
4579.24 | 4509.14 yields -1.04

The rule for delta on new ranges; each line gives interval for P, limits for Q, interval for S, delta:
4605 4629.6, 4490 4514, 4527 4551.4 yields 7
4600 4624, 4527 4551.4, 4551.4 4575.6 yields -27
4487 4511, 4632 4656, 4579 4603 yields 4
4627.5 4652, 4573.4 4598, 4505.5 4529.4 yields 3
